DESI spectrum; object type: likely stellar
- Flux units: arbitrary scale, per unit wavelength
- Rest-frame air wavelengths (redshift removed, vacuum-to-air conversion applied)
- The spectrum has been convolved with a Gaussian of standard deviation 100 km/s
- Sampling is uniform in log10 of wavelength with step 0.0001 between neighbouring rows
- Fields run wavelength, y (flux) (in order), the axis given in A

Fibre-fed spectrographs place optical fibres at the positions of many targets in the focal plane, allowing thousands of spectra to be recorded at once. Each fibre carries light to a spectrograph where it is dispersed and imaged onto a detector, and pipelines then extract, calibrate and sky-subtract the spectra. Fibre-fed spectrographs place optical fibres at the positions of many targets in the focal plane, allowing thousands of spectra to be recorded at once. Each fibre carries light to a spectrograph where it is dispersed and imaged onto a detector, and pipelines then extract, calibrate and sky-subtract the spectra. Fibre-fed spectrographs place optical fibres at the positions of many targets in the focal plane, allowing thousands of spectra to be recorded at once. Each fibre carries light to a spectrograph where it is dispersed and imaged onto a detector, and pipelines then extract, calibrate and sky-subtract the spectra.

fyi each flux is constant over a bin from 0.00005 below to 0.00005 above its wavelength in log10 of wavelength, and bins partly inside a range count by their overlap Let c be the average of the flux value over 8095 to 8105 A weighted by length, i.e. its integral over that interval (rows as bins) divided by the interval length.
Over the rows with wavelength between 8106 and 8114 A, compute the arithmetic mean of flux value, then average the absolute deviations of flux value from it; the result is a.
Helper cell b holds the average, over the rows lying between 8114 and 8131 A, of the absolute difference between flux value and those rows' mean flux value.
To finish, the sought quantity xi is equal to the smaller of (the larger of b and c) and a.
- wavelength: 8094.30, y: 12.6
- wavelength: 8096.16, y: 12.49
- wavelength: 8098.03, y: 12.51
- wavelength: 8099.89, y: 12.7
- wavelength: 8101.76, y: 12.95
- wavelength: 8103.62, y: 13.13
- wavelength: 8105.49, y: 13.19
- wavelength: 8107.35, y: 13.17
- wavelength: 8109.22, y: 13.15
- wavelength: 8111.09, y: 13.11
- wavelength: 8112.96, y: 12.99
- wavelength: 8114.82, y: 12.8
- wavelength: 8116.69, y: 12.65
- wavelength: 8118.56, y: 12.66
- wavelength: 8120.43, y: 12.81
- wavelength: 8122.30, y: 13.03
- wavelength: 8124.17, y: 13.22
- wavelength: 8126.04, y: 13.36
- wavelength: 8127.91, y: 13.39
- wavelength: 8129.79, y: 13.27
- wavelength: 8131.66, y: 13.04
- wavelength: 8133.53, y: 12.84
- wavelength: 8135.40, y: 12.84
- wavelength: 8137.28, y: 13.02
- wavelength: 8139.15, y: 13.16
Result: 0.06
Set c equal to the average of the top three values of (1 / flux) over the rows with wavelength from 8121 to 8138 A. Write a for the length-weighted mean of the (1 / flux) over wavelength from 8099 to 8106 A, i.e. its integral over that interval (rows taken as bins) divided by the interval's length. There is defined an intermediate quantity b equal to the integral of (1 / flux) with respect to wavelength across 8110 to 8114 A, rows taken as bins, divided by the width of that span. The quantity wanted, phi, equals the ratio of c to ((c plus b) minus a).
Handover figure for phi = 1.00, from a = 0.0770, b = 0.0767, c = 0.0775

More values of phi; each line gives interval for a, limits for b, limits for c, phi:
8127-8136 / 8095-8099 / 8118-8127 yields 0.96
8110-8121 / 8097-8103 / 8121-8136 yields 0.99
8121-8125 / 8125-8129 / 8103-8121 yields 1.02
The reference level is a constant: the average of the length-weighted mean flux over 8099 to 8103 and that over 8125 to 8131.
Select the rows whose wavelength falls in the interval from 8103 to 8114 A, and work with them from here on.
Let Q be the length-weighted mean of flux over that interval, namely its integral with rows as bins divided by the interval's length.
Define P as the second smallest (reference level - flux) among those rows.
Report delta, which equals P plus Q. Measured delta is 13.0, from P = -0.09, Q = 13.1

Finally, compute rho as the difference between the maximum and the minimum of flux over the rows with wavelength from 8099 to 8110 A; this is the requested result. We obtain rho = 0.49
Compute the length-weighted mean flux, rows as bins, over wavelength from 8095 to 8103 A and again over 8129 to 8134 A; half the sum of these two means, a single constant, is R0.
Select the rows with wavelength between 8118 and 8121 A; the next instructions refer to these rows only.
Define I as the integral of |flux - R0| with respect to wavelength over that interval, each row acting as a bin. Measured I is 0.4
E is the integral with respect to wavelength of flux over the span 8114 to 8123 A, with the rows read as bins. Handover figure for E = 115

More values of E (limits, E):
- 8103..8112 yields 118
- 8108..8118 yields 129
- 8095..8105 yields 128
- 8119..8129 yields 131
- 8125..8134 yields 119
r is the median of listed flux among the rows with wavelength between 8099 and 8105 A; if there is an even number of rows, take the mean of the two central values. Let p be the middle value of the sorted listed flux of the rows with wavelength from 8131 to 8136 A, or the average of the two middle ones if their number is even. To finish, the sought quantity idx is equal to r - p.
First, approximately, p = 12.8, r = 12.95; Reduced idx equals 0.1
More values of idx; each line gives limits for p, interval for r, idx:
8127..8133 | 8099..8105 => -0.3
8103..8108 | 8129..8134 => -0.1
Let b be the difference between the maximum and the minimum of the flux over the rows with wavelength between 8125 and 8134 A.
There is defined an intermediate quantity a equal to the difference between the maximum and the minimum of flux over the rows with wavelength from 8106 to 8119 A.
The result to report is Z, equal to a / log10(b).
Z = -2.0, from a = 0.5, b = 0.55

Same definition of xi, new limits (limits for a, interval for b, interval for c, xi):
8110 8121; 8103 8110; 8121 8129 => 0.14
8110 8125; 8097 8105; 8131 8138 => 0.18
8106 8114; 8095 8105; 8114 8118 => 0.06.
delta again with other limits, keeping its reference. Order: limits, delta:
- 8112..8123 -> 12.9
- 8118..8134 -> 12.8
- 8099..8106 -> 12.9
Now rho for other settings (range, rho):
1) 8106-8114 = 0.18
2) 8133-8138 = 0.18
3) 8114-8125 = 0.57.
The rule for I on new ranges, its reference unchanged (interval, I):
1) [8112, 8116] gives 0.4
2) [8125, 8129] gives 1.9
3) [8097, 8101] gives 1.1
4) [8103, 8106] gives 0.8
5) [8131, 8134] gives 0.3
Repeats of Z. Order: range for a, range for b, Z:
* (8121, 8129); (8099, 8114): -1.2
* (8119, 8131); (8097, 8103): -1.6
